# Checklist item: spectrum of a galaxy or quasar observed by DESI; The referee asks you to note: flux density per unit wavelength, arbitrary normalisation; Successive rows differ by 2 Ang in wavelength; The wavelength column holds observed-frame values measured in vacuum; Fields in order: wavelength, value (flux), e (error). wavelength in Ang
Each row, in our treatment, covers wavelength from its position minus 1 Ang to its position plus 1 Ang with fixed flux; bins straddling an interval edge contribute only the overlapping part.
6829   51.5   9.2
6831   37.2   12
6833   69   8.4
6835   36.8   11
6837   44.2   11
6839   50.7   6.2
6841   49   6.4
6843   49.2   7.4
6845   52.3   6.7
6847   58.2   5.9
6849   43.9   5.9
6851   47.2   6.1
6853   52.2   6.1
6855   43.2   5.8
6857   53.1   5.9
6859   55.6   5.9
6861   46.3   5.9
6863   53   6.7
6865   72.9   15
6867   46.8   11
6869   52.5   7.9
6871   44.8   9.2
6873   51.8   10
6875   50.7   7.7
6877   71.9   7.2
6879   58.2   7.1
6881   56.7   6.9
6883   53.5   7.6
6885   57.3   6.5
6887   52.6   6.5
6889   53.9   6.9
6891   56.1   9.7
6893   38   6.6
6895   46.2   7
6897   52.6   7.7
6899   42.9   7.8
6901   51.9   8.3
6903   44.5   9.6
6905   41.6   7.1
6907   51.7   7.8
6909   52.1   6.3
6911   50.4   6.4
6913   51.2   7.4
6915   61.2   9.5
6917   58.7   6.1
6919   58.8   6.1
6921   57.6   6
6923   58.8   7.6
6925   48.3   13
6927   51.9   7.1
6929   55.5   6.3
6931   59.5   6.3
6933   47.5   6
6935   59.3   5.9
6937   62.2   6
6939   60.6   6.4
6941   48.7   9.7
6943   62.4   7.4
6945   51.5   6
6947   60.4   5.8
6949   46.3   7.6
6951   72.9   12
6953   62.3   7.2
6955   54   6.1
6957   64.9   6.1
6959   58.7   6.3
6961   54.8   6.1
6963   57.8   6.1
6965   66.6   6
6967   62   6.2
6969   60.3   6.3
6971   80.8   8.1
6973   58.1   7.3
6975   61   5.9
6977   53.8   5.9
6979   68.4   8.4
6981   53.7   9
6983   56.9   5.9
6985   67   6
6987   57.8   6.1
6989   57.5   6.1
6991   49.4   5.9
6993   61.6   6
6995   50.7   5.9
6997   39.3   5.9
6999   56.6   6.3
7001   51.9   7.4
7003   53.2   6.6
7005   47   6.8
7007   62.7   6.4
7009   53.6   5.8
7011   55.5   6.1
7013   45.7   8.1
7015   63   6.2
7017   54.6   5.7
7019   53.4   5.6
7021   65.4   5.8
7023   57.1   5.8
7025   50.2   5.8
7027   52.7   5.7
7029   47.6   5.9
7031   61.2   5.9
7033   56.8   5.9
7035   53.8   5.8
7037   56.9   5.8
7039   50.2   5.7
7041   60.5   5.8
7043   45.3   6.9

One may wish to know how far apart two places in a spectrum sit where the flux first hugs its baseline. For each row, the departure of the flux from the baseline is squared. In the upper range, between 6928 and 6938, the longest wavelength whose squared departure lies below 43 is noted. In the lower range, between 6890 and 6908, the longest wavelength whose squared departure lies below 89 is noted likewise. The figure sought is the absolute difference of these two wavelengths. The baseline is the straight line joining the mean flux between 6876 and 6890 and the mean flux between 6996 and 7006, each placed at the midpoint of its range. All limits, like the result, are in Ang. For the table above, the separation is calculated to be 28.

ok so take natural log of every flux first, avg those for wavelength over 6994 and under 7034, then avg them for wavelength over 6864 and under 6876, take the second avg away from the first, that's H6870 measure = 0.019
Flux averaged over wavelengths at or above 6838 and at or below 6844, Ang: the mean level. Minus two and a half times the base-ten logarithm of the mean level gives -4.24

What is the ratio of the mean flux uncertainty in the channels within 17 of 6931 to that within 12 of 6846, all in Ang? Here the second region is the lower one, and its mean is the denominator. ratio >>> 1.01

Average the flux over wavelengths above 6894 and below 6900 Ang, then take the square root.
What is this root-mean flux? 6.9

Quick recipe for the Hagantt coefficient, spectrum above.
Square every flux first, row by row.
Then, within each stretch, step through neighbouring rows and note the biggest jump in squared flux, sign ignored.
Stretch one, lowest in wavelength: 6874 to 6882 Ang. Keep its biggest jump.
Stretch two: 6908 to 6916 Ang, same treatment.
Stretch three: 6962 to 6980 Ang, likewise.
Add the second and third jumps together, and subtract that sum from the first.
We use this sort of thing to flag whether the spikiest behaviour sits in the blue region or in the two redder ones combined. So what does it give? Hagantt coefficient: -1678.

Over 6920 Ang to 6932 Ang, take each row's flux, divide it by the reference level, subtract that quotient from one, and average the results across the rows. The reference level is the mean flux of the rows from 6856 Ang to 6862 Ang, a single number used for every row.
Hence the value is -0.070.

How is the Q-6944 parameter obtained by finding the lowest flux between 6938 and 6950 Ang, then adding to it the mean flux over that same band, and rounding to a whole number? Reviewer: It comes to 101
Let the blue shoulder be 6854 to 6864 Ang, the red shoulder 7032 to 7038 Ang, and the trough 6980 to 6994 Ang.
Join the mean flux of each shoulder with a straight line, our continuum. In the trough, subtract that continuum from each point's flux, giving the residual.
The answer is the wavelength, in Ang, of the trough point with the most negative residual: 6991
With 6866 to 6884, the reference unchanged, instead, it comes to 6871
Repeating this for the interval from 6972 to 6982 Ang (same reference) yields 6981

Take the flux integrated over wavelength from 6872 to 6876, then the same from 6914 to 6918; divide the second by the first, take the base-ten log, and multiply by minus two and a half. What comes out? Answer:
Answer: -0.17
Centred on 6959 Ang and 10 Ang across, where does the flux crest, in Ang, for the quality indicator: 6957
